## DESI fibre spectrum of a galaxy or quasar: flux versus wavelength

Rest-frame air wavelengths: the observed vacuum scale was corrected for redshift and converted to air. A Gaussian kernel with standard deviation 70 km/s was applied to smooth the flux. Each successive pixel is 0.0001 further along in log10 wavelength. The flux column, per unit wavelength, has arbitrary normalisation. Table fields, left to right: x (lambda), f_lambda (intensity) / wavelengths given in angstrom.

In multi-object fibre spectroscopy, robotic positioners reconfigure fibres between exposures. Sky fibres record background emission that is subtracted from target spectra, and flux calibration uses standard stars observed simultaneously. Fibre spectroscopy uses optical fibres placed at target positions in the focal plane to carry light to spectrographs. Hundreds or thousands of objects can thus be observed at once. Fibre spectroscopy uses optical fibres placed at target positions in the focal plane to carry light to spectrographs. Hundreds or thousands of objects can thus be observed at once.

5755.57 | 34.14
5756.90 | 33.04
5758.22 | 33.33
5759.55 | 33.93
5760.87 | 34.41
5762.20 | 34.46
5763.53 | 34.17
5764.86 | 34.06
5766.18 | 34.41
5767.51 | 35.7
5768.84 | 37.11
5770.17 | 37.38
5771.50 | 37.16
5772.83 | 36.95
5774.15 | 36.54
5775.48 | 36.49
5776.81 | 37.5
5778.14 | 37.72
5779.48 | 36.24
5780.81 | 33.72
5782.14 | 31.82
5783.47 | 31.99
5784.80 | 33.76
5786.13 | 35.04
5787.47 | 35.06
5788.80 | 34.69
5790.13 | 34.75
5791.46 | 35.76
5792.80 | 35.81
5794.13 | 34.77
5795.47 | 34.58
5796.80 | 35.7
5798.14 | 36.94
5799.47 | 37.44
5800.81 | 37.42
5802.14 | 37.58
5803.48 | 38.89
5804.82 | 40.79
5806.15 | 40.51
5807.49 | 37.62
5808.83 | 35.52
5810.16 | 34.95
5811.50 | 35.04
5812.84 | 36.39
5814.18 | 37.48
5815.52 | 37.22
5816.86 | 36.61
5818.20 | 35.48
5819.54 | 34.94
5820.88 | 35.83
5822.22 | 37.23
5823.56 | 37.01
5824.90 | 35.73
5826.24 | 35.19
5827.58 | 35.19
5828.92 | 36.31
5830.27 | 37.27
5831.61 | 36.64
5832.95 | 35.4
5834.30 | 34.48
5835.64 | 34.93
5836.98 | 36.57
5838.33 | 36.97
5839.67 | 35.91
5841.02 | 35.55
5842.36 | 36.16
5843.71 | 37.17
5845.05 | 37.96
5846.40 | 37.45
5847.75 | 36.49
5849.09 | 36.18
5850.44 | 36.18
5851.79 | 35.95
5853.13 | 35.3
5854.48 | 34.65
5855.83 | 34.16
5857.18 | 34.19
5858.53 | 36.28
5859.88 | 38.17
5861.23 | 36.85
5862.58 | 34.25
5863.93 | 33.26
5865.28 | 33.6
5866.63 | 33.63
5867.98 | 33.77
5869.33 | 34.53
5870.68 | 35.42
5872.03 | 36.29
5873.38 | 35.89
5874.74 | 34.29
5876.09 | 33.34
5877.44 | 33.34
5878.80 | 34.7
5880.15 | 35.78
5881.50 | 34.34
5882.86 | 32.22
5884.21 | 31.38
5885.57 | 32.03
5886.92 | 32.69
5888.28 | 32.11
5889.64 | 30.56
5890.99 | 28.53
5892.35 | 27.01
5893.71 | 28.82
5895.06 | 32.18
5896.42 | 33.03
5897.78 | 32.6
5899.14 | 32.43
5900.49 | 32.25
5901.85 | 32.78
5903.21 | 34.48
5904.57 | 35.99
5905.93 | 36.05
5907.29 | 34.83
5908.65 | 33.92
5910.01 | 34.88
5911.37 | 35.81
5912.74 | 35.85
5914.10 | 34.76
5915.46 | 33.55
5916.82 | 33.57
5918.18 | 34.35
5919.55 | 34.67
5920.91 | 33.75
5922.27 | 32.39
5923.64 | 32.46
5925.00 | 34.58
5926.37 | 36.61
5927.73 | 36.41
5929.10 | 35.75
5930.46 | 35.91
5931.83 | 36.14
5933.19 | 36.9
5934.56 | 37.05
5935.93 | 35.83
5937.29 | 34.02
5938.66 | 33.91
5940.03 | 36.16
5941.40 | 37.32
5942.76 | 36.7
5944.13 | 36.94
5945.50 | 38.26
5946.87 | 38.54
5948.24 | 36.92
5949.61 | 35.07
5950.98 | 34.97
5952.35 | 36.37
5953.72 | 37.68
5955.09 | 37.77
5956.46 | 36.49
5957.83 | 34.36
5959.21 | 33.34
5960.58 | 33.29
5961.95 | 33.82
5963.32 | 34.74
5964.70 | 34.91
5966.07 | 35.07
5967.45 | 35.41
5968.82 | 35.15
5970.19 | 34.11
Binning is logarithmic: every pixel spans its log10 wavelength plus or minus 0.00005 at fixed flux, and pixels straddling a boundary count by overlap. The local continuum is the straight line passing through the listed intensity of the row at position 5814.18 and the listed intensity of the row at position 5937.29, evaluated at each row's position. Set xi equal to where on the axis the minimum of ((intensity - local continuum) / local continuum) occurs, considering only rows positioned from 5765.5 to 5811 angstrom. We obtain 5782.14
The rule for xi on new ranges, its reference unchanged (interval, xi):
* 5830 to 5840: 5834.30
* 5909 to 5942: 5922.27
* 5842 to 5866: 5863.93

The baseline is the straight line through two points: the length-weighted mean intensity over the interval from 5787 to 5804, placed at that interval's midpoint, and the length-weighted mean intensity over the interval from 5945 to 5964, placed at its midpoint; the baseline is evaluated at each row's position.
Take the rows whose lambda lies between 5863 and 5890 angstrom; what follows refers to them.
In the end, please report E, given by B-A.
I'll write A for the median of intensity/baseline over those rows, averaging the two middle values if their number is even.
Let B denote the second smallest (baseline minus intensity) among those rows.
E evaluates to -0.9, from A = 0.93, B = 0.1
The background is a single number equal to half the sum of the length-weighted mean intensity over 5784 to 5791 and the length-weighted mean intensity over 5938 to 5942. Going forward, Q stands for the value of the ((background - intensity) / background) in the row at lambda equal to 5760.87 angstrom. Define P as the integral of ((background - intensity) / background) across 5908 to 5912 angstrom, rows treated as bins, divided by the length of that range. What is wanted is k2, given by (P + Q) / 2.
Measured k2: 0.016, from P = 0.010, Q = 0.02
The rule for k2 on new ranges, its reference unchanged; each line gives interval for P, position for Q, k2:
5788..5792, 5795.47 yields 0.011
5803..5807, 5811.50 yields -0.066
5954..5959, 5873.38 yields -0.022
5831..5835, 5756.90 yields 0.027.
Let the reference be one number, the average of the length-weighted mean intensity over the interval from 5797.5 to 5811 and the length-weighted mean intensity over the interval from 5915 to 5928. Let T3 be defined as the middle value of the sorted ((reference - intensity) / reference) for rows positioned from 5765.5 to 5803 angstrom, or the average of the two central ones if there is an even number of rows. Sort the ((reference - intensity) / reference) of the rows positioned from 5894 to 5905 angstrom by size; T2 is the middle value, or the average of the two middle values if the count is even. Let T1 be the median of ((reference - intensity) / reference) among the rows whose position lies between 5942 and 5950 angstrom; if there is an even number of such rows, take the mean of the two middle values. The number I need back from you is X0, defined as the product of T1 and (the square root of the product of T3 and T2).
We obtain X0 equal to -0.0006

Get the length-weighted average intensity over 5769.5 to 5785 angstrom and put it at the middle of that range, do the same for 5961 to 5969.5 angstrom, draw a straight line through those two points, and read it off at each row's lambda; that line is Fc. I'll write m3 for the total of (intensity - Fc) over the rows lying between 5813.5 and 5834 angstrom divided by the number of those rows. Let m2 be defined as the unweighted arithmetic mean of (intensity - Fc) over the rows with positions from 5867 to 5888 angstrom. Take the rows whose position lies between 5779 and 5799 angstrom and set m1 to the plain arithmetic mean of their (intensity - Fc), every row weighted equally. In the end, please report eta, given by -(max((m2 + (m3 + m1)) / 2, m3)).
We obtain -0.78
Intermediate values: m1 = -0.9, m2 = -1.2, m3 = 0.8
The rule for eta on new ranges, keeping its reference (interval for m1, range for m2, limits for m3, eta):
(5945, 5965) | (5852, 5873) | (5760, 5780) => -0.46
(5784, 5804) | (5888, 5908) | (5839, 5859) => -0.64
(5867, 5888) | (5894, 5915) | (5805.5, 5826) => -1.01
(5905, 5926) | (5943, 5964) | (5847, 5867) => -0.18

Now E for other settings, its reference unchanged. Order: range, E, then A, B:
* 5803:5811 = -5.5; 1.06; -4.4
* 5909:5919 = -0.9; 0.97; 0.1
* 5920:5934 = -1.7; 1.00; -0.7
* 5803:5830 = -5.4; 1.01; -4.4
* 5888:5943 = -2.2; 0.96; -1.2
